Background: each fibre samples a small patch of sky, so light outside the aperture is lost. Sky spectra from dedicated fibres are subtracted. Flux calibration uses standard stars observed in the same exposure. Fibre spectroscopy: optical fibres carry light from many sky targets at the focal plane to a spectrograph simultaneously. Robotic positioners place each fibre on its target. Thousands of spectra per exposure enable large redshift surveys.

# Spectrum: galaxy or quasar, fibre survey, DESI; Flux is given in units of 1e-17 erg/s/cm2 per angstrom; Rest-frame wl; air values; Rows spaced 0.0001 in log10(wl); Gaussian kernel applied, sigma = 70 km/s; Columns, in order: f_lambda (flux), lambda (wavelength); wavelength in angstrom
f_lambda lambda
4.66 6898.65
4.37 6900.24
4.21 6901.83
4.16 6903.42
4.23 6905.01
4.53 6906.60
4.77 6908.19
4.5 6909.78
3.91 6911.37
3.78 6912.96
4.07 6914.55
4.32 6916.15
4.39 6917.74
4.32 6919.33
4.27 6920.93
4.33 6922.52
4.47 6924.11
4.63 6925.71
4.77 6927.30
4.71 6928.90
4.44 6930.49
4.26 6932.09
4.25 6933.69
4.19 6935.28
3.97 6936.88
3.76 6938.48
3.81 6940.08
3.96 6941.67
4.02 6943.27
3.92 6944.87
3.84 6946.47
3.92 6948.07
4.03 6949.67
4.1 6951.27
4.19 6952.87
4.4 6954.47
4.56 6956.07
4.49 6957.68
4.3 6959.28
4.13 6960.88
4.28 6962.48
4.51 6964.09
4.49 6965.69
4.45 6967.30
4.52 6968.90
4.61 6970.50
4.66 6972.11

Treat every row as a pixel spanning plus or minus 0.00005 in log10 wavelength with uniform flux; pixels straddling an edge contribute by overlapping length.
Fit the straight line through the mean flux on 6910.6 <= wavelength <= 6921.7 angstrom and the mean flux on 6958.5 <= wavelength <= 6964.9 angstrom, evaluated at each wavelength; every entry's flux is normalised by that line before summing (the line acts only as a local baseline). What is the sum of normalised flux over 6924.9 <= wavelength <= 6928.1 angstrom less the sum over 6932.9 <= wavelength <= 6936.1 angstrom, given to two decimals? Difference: 0.24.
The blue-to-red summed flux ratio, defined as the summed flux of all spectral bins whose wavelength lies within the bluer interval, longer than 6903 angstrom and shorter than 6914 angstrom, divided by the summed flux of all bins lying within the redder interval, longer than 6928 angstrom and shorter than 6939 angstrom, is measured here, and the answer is 1.01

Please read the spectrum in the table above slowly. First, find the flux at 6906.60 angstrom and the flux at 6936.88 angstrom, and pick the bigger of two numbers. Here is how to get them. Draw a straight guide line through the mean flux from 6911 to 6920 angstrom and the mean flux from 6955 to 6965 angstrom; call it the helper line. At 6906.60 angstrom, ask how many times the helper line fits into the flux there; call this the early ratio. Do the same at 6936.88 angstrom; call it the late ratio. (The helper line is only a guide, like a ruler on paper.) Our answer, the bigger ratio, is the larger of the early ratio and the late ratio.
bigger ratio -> 1.11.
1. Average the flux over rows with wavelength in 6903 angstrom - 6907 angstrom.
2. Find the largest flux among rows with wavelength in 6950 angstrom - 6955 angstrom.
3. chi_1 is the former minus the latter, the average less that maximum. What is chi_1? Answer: -0.1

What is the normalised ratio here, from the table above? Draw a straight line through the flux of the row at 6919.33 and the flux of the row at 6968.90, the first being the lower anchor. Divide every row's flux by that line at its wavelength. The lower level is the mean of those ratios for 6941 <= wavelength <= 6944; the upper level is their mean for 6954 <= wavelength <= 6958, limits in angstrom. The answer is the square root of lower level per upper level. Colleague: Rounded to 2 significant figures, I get 0.95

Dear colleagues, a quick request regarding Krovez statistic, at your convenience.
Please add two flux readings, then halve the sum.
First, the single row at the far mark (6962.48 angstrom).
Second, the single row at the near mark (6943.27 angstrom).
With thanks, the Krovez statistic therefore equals 4.15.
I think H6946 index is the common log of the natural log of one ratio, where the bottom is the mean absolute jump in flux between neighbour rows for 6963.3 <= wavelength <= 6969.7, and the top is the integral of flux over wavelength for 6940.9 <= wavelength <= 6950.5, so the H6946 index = 0.83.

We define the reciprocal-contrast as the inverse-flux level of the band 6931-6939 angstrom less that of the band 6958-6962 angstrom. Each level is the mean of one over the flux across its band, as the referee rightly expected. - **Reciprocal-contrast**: 0.008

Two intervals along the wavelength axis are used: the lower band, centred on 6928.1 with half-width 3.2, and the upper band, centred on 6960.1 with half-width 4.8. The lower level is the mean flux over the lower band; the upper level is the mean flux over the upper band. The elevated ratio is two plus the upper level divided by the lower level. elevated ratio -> 2.94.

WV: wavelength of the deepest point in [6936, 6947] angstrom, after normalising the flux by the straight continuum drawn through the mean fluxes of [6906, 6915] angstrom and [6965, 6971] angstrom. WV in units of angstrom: 6938.48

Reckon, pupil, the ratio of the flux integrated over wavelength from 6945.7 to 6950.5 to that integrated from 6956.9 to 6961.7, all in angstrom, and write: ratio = 0.91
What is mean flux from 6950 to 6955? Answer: 4.2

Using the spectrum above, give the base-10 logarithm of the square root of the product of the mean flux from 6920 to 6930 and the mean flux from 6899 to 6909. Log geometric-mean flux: 0.649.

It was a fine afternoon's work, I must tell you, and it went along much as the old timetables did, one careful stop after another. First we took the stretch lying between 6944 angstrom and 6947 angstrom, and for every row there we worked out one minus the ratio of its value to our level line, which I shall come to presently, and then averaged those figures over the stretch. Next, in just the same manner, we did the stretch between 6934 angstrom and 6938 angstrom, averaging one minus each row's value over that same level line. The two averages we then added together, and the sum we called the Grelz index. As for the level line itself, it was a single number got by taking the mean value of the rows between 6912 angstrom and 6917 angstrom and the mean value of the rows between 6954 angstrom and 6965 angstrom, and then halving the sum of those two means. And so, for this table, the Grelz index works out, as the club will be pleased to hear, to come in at 0.11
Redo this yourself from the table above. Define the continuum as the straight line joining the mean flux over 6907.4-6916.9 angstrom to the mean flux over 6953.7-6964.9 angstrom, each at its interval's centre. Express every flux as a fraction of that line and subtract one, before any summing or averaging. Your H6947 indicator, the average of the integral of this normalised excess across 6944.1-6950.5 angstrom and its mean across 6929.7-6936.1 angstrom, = -0.31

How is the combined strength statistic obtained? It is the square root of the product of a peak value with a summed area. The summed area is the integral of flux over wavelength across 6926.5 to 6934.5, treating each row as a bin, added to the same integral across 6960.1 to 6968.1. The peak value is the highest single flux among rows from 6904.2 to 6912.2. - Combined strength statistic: 18.4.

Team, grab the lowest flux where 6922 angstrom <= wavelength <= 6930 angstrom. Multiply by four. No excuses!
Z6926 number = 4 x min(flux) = 17.3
